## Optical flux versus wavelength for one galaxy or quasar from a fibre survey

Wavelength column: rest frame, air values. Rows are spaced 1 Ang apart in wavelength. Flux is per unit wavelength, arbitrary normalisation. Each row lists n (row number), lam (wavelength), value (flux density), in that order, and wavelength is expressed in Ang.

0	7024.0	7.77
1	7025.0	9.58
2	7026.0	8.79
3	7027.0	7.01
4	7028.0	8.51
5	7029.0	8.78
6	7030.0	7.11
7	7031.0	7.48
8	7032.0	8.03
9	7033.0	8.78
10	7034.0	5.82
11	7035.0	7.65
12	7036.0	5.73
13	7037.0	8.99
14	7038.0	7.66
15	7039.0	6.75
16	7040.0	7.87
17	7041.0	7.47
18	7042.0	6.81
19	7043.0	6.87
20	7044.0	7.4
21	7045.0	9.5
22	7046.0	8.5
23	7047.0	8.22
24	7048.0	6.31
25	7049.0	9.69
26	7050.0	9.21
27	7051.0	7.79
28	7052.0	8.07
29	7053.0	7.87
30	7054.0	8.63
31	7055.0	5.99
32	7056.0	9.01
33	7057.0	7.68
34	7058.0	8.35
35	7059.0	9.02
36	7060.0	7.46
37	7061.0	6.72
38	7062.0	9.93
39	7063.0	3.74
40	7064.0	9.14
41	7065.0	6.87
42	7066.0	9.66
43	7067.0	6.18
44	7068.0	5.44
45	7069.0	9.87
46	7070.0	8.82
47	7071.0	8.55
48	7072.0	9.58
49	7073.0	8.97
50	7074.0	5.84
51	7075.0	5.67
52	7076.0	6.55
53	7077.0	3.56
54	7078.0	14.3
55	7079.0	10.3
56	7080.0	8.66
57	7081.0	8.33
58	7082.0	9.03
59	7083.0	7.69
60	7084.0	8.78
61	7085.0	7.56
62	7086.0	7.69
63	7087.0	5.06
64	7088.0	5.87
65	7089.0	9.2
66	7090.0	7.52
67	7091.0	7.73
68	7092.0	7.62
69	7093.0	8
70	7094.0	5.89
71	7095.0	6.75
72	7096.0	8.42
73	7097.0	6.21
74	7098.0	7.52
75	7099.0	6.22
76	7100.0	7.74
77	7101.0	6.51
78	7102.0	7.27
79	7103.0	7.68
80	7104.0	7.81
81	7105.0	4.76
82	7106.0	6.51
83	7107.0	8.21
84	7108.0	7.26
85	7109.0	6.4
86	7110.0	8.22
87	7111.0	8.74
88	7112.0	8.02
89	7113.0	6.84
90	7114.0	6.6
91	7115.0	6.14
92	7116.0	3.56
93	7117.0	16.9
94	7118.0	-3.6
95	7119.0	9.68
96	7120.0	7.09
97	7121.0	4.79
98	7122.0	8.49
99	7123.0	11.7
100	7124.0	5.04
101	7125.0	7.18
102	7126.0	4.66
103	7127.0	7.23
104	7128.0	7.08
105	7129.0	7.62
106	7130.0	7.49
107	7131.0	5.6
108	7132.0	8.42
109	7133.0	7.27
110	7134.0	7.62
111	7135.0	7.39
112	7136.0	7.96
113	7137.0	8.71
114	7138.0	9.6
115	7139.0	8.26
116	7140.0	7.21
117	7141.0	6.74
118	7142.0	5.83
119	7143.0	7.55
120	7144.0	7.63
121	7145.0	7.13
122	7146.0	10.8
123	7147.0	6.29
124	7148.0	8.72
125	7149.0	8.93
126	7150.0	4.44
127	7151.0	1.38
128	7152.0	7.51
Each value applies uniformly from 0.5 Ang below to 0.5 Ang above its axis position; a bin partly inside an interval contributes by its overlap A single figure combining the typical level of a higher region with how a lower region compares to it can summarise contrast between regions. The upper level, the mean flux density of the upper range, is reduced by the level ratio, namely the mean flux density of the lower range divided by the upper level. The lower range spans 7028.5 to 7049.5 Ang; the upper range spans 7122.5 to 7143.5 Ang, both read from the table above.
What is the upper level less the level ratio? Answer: 6.40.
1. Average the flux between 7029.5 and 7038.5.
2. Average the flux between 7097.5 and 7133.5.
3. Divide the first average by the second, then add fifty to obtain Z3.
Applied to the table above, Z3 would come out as 51.06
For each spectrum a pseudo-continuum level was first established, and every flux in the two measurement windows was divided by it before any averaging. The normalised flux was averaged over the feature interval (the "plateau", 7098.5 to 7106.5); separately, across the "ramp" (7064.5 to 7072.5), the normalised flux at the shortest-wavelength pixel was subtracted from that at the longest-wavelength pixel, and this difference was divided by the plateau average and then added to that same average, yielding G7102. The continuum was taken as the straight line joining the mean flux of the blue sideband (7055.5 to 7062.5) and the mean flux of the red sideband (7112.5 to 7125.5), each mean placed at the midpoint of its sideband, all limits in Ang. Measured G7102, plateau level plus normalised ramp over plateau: 1.31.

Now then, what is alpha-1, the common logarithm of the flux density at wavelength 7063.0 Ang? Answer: 0.57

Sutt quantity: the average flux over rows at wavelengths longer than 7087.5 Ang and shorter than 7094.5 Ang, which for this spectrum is 7.4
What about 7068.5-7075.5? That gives 8.2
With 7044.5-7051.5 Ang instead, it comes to 8.5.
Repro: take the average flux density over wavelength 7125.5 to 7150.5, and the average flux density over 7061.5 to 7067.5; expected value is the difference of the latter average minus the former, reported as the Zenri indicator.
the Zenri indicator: 0.1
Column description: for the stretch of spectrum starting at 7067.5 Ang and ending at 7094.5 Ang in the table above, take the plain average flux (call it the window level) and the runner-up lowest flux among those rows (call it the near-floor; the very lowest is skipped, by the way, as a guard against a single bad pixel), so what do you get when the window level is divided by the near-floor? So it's 1.6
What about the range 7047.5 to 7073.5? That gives 1.5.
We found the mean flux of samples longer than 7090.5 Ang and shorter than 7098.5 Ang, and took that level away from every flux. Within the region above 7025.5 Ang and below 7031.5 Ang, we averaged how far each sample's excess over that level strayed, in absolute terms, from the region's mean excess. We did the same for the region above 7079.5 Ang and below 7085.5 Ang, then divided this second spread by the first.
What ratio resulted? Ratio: 0.65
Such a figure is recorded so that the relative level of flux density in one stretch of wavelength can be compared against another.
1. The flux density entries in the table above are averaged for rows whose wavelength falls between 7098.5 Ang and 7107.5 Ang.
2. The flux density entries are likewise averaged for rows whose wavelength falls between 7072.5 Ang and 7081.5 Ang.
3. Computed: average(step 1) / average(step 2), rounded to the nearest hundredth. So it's 0.87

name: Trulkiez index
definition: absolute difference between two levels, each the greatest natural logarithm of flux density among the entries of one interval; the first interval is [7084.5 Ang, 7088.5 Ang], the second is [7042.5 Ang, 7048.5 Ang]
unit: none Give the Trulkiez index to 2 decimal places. 0.21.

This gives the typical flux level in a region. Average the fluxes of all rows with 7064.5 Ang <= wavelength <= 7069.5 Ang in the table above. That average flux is 7.60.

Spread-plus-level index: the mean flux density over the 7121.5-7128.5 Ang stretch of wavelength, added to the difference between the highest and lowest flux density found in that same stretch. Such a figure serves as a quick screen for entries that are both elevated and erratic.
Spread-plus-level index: 14.4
